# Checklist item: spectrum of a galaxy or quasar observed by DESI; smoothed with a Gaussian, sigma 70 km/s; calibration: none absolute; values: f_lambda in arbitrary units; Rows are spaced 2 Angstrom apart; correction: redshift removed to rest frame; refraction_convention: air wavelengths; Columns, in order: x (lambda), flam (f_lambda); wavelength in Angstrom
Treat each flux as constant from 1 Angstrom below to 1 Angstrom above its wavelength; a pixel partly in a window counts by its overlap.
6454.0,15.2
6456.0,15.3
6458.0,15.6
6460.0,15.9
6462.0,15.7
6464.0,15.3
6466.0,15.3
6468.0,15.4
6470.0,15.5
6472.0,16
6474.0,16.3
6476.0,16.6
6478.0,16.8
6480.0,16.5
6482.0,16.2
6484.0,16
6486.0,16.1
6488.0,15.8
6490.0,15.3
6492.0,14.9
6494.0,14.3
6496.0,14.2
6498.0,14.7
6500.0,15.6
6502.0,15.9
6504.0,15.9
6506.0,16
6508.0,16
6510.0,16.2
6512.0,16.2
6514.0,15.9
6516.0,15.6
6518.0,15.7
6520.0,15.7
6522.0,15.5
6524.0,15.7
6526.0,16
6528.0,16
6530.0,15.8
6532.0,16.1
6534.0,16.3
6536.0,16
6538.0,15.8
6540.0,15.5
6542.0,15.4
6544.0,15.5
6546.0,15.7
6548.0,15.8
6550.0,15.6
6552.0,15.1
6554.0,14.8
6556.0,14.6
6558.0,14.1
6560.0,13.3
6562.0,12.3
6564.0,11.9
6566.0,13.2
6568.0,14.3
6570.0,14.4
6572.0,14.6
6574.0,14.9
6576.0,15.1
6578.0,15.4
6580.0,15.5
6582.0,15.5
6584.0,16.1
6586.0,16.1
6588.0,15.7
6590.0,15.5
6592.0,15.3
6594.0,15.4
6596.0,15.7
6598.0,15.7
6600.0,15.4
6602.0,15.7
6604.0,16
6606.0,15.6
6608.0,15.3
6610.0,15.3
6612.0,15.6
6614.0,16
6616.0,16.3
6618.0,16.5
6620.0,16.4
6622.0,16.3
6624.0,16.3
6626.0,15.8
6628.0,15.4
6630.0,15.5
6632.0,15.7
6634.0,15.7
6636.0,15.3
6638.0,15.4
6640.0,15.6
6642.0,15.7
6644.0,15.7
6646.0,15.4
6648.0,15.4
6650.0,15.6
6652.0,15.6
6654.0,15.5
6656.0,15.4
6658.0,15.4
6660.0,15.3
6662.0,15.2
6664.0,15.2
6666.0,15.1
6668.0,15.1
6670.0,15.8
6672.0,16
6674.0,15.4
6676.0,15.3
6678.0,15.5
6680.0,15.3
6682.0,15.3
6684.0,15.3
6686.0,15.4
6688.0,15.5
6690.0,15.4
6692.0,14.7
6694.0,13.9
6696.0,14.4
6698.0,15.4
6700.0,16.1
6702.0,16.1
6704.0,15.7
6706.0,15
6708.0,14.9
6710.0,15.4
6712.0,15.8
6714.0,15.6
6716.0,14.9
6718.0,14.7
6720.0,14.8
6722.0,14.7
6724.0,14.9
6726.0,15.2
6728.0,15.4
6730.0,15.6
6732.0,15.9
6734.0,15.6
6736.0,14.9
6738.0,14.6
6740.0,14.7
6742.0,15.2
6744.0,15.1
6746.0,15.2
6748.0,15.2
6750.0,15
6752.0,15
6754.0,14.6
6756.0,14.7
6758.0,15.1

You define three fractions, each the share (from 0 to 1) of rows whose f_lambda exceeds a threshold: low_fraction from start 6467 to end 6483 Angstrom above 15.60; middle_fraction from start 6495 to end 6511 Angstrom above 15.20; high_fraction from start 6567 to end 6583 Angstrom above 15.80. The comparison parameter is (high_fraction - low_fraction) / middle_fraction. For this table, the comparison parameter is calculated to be -1.0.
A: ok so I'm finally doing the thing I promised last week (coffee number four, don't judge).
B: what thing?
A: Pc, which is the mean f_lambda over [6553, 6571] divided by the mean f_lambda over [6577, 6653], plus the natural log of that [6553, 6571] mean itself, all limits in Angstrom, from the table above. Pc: 3.48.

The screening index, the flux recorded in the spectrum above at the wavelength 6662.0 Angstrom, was 15.2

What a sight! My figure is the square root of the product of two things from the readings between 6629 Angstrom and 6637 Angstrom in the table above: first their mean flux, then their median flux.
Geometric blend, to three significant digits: 15.6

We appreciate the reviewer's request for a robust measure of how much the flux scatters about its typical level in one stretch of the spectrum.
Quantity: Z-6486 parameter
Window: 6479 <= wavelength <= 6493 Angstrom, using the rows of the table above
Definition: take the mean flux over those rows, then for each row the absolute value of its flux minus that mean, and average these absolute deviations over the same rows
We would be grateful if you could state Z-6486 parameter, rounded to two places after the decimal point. 0.42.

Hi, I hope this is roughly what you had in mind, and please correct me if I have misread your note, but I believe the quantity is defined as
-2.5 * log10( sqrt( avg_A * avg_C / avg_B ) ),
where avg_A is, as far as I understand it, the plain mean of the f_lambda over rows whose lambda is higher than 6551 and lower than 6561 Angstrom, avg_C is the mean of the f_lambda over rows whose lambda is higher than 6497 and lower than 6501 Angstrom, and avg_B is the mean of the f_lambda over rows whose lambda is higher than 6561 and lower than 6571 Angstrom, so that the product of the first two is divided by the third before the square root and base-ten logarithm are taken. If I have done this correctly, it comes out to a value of -1.52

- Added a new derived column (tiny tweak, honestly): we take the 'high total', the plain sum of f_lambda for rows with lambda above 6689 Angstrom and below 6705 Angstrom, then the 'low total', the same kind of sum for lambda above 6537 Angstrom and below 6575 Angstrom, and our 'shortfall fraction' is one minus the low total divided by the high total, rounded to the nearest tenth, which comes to -1.3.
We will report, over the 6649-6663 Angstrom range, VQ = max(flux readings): 15.6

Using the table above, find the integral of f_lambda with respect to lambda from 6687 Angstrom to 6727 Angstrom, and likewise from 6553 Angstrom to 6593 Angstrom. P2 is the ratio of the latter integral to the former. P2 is 0.97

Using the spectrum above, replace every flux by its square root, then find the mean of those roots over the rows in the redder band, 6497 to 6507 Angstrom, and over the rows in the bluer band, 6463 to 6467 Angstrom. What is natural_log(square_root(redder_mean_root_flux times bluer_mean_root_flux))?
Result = 1.37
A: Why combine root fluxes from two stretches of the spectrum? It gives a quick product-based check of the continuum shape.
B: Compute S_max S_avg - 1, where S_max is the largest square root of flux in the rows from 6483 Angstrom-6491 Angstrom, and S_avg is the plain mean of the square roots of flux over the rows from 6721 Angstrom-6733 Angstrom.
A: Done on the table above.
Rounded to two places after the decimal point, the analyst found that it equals 14.68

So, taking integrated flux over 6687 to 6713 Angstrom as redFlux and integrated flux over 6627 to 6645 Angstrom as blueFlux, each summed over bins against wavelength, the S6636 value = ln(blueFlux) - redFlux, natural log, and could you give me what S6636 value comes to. -391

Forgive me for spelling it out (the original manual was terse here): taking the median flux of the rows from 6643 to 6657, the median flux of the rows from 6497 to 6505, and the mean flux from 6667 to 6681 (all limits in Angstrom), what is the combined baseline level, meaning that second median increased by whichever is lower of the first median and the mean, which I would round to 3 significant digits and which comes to 31.2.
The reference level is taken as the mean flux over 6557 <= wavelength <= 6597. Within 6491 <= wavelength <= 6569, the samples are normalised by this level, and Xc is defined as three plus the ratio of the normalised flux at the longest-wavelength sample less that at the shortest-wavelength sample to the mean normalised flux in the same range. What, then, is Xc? 2.961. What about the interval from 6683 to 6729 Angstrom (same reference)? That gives 3.007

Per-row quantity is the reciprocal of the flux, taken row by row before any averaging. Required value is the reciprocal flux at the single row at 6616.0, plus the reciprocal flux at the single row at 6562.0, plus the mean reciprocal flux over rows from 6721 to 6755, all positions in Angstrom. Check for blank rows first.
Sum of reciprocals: 0.2089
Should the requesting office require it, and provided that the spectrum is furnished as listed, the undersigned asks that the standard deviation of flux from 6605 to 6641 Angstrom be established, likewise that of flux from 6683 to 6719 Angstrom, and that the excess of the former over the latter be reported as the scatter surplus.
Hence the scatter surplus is -0.16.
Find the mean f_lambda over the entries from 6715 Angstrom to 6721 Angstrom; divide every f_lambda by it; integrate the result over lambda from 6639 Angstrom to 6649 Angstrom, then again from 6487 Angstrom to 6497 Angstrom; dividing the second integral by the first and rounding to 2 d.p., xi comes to 0.96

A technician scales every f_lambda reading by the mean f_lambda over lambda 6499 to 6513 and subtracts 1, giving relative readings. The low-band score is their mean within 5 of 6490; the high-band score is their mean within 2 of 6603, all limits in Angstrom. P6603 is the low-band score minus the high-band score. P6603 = -0.04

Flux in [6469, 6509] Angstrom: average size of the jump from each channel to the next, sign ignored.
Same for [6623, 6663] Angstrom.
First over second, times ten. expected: 20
